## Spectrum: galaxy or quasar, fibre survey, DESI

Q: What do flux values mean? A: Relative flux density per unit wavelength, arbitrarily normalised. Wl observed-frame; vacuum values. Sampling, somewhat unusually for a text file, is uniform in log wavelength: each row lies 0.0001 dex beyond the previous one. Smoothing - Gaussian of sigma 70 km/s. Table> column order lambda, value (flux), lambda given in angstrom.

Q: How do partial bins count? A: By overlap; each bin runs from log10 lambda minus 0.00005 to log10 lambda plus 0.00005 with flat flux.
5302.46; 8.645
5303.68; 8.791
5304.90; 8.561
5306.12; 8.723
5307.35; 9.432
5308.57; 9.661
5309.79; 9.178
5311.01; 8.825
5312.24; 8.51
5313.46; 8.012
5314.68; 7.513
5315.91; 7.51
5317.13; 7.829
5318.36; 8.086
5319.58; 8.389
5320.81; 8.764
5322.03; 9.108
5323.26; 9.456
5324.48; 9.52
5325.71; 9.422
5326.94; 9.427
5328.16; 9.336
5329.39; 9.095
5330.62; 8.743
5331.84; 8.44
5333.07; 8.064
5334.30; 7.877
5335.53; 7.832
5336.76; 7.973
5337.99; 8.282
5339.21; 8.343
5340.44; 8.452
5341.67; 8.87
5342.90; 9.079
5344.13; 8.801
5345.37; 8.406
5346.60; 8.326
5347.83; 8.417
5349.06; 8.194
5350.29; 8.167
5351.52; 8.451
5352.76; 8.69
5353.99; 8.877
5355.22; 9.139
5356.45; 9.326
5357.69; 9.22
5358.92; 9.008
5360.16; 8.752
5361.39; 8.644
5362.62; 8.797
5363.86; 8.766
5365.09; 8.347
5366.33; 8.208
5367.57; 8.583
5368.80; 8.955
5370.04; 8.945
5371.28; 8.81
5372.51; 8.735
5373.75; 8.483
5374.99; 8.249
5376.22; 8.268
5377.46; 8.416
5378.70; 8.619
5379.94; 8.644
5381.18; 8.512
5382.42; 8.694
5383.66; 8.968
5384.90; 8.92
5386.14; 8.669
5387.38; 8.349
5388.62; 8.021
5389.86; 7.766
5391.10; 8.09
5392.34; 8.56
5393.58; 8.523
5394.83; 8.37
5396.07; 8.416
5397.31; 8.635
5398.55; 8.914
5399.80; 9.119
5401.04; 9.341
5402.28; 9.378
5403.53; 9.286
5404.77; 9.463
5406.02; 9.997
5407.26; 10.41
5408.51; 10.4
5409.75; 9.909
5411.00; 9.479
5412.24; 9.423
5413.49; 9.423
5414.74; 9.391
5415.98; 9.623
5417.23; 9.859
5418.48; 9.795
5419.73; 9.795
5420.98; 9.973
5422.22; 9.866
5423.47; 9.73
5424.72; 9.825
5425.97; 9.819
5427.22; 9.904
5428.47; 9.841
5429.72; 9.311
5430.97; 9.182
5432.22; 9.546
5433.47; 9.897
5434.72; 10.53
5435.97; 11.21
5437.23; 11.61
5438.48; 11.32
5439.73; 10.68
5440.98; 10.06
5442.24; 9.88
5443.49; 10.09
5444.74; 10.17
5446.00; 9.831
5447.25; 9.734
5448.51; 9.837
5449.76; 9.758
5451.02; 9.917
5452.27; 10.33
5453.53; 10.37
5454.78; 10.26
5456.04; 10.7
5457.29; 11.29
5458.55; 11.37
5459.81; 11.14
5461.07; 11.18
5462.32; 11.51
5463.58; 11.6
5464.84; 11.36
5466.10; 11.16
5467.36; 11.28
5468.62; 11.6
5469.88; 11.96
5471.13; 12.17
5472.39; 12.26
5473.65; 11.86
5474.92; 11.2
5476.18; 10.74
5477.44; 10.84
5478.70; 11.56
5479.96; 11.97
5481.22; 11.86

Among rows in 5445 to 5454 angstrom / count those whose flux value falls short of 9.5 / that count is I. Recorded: 0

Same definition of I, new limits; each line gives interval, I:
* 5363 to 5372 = 7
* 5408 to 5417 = 4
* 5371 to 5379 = 7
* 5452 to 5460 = 0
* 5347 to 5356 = 7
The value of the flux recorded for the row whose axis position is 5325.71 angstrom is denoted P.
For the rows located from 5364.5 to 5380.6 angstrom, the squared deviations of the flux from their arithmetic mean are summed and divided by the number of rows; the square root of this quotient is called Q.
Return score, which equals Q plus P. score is 9.7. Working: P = 9.422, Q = 0.25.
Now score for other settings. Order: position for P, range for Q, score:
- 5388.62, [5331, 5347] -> 8.4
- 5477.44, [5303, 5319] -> 11.5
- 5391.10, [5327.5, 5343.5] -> 8.6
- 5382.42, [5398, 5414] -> 9.1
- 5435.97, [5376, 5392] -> 11.5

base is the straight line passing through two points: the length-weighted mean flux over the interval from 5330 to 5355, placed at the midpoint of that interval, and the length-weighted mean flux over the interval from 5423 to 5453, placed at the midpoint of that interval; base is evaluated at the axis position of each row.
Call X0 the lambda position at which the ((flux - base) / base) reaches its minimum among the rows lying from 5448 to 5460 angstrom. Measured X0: 5449.76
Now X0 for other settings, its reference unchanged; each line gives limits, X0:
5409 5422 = 5414.74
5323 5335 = 5334.30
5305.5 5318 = 5315.91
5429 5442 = 5430.97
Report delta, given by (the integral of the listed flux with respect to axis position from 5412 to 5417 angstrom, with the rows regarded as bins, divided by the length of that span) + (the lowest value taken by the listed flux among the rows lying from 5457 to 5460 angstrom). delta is 20.6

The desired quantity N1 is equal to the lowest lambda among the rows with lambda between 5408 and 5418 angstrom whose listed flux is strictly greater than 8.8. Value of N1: 5408.51 angstrom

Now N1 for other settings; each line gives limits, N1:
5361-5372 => 5368.80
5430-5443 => 5430.97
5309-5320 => 5309.79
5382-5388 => 5383.66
